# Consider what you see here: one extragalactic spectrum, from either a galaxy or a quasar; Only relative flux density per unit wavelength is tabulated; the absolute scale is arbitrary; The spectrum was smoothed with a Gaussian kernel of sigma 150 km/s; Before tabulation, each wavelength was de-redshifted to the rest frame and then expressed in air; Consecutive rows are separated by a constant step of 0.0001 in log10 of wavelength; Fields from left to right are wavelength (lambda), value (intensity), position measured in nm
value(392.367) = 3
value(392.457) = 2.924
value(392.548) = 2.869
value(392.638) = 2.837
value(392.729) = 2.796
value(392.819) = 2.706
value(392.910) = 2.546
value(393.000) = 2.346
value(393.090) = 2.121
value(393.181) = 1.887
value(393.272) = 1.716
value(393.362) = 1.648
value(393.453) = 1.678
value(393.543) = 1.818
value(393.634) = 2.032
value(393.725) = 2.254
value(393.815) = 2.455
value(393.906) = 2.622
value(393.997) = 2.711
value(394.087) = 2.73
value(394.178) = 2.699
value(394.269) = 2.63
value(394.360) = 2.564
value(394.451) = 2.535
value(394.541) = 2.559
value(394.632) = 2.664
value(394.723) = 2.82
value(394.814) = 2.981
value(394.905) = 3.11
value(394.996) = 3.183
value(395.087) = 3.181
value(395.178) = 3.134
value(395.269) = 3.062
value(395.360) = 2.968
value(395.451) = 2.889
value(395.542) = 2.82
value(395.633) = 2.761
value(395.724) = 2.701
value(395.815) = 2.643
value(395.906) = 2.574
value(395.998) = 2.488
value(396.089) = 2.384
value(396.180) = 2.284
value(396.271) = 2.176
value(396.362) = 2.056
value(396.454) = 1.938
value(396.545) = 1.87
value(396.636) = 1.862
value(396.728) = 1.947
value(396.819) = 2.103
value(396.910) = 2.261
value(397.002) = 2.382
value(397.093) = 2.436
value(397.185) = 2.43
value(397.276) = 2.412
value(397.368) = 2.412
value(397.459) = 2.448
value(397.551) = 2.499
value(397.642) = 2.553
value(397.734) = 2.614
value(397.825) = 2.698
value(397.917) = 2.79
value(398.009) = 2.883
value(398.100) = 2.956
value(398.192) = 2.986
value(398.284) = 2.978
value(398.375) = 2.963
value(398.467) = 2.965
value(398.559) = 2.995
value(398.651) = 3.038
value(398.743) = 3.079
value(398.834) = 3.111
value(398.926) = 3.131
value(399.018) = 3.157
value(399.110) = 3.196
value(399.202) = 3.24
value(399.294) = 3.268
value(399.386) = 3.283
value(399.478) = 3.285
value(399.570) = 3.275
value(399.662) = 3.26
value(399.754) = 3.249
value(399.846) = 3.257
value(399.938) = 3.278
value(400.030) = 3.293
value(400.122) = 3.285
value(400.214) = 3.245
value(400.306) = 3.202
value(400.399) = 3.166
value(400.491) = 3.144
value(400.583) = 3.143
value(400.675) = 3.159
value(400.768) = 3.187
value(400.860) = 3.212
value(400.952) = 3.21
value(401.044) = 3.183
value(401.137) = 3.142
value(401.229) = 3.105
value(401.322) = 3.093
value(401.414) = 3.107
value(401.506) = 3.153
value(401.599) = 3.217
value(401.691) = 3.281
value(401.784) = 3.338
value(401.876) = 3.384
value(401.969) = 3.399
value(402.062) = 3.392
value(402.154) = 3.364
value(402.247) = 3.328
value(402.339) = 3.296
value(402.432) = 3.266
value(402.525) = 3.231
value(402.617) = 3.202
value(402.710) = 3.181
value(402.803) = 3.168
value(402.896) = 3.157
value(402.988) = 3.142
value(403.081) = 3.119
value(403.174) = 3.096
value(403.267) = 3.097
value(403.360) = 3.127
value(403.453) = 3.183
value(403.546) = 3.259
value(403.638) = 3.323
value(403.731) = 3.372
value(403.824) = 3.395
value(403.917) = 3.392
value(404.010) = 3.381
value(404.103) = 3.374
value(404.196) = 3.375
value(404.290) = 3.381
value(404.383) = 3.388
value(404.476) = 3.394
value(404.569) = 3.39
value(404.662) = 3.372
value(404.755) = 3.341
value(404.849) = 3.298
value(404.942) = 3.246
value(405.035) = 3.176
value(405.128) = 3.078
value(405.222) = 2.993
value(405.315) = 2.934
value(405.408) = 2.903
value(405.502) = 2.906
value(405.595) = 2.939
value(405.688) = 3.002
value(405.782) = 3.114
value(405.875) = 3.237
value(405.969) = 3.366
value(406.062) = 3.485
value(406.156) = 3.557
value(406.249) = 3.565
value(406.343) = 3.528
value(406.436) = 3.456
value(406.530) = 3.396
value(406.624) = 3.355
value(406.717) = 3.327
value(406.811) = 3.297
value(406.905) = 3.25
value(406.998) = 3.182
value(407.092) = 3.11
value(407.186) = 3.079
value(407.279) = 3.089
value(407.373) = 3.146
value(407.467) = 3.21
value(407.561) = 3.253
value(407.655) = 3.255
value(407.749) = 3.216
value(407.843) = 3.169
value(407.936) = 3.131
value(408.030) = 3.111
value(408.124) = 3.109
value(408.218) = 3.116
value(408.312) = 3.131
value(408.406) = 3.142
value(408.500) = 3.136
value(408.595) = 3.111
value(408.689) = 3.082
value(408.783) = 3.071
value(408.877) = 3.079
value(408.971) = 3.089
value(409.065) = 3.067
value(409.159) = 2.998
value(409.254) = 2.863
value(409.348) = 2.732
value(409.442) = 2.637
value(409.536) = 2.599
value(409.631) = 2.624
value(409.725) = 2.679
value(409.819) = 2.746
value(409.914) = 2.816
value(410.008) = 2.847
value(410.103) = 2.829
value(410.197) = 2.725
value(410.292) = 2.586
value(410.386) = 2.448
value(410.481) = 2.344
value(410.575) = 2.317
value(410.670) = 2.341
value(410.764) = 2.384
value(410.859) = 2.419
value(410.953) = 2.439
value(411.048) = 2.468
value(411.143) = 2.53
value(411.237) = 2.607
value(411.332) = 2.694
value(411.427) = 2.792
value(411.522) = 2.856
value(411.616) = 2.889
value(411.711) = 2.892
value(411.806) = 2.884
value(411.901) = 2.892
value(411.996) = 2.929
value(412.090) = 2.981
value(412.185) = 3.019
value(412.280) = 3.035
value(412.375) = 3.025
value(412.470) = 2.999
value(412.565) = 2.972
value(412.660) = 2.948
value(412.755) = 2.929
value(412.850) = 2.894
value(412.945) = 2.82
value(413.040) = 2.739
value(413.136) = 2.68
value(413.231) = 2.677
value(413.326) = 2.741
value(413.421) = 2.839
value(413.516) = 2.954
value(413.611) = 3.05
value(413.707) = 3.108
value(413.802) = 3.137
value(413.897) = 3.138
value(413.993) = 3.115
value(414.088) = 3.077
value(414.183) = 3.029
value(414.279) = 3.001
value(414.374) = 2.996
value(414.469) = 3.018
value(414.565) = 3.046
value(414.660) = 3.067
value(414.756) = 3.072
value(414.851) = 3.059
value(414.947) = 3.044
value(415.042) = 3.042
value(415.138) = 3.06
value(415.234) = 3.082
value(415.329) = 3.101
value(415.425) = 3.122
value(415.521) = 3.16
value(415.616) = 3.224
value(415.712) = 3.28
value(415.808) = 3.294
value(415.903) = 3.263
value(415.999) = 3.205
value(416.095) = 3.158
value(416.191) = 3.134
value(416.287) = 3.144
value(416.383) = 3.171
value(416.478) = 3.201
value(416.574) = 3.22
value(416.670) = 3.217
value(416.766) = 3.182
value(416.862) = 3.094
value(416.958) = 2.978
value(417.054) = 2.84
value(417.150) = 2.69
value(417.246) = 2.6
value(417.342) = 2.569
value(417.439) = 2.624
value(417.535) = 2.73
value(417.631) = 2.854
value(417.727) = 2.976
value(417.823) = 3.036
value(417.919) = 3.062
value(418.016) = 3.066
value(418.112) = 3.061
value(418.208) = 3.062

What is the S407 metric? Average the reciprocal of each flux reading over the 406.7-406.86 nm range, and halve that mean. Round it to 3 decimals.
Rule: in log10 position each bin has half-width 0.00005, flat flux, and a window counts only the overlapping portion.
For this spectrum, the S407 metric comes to 0.151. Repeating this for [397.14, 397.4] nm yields 0.207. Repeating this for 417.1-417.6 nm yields 0.189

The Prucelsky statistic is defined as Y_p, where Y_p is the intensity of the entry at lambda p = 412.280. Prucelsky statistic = 3.035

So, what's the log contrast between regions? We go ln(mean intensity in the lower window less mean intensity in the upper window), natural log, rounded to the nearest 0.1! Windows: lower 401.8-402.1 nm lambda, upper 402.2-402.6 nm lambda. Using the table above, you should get -2.2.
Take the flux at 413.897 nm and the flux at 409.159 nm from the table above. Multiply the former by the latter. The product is 9.41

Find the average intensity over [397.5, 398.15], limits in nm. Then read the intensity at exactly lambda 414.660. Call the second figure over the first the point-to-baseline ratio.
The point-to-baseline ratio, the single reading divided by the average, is 1.13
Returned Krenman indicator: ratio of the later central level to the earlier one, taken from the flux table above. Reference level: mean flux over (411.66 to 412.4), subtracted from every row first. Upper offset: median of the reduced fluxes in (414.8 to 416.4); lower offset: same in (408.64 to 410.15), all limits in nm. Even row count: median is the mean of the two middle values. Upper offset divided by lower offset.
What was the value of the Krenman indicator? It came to -2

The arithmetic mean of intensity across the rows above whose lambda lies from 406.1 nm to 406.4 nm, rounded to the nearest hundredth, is 3.55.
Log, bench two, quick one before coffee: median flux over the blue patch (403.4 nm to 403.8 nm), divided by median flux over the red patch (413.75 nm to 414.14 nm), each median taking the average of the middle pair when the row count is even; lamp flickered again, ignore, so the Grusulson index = 1.05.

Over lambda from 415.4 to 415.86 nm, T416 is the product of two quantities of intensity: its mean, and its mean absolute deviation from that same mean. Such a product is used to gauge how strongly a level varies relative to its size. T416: 0.19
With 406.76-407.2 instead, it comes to 0.23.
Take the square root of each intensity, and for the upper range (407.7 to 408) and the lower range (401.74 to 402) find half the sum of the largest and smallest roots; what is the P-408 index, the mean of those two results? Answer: 1.81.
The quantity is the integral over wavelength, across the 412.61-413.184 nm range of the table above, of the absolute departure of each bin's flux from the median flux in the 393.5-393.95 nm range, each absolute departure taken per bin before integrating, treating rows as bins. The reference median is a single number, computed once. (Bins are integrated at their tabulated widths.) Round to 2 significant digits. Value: 0.33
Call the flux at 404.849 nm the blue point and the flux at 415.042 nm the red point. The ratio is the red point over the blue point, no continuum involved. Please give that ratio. 0.92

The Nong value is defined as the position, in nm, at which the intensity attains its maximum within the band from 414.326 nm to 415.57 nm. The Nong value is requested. 415.521 nm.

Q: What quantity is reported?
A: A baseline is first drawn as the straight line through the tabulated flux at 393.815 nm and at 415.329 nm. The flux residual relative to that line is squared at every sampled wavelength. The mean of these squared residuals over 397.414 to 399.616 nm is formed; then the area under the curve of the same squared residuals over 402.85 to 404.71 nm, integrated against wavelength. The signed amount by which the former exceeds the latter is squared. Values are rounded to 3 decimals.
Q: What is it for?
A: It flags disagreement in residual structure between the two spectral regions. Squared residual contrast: 0.122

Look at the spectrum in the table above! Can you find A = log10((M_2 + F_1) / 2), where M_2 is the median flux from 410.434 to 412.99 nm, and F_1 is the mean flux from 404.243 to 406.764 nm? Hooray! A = 0.488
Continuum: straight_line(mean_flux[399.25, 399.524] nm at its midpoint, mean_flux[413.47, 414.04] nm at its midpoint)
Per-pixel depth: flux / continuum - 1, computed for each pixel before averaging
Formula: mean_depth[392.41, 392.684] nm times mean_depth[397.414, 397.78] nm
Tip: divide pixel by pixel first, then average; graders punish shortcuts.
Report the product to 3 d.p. 0.034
